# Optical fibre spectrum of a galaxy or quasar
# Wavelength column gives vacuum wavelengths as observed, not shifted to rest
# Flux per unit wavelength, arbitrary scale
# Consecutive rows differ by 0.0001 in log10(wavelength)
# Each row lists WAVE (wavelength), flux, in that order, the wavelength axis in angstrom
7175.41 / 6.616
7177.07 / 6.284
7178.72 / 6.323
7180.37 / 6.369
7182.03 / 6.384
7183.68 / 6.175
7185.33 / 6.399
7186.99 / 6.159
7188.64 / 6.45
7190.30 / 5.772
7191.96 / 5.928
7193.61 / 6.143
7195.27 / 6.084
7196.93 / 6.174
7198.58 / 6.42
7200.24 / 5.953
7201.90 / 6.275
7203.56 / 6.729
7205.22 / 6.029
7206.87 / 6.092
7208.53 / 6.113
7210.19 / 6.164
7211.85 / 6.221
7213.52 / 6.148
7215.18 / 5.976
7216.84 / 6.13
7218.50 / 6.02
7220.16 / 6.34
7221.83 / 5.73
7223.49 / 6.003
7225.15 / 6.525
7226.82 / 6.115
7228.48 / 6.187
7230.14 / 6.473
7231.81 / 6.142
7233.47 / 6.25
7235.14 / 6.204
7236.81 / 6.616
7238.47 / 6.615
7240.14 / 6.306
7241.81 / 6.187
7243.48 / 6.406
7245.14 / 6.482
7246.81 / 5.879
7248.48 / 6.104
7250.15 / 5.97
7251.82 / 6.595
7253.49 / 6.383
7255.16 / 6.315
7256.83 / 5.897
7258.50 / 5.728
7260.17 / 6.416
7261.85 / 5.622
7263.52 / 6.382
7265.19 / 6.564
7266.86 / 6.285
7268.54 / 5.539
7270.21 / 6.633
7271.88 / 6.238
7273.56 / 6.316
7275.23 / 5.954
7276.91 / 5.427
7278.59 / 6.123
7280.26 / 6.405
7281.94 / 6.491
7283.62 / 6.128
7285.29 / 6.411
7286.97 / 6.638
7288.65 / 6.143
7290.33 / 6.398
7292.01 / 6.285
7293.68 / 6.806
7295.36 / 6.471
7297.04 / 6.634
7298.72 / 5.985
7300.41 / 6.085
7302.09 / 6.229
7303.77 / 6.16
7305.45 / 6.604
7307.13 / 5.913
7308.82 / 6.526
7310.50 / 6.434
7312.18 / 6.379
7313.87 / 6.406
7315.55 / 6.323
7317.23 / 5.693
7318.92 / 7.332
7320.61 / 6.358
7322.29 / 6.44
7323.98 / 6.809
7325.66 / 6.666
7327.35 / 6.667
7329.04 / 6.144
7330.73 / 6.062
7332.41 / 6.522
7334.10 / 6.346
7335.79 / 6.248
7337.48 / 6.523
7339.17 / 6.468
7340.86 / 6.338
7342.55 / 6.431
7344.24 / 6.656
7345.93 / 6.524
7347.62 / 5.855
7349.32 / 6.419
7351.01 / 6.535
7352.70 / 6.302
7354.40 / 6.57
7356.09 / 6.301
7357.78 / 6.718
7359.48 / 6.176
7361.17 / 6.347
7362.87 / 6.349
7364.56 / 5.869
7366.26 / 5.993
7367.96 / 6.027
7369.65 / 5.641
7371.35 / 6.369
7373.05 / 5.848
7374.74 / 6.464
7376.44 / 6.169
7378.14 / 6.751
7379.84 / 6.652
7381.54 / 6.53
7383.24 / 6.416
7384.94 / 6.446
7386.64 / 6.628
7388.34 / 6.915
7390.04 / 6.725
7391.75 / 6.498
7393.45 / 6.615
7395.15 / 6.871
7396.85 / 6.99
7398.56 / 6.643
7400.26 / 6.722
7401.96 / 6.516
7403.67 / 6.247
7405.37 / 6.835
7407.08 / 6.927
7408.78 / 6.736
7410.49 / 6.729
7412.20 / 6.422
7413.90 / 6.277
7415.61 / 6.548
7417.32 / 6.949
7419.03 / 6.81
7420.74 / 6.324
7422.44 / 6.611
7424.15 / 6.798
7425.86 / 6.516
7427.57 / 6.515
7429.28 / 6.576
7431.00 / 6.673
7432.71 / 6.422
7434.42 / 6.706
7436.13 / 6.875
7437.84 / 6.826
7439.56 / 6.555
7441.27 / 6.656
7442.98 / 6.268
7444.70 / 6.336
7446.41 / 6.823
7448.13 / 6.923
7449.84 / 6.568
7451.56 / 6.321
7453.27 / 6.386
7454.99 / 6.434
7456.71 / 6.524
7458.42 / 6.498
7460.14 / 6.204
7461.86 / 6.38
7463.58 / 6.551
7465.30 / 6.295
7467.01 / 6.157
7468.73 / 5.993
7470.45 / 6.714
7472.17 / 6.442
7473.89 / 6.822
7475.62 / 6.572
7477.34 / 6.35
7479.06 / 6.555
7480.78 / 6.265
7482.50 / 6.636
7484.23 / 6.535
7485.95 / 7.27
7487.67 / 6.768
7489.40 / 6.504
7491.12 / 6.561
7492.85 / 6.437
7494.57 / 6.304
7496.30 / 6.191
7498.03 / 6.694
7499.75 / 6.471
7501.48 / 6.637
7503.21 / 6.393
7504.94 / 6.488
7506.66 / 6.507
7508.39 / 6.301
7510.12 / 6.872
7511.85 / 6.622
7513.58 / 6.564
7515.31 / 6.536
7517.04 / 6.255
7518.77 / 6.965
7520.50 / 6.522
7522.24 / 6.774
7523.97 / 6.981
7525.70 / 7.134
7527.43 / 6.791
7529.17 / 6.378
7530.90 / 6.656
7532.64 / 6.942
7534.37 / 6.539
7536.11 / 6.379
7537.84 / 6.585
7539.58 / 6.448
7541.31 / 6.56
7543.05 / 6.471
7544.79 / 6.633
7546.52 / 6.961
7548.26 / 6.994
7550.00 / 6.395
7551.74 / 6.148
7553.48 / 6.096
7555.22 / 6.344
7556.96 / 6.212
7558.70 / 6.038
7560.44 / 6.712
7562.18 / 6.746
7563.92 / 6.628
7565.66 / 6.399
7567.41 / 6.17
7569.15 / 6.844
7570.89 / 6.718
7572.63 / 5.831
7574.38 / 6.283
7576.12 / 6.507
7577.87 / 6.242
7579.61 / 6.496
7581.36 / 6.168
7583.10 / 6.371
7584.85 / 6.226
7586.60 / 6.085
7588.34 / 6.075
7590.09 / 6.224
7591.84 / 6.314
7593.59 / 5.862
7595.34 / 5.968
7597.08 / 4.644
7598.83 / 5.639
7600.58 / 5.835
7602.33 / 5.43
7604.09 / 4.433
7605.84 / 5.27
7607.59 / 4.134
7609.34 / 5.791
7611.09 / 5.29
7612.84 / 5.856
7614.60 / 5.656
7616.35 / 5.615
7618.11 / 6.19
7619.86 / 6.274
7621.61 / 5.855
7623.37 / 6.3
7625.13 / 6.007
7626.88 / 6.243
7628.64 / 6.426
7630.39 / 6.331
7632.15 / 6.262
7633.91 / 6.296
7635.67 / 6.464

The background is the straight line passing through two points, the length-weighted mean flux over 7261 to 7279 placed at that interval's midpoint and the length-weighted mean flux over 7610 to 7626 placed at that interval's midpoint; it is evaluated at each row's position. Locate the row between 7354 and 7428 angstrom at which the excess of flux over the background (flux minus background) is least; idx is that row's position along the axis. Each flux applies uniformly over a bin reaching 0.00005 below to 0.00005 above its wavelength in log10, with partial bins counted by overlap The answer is 7369.65 angstrom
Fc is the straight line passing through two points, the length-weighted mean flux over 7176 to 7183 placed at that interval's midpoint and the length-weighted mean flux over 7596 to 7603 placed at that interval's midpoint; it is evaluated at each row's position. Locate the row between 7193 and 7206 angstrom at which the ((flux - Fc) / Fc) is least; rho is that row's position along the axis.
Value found 7200.24 angstrom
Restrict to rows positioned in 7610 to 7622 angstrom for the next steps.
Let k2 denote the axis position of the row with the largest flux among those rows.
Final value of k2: 7619.86 angstrom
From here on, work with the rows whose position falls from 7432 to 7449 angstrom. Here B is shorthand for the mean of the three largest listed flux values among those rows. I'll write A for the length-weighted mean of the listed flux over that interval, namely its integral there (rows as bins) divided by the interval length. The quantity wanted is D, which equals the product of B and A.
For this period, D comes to 45.7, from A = 6.64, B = 6.87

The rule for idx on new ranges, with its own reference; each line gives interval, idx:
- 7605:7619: 7607.59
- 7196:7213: 7200.24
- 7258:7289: 7276.91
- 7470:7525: 7496.30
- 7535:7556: 7553.48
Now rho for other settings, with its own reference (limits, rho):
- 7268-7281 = 7276.91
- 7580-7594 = 7593.59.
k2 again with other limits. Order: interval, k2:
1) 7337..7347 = 7344.24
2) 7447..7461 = 7448.13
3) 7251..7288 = 7286.97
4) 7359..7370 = 7362.87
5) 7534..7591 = 7548.26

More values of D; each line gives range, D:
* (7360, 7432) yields 45.3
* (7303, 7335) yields 44.5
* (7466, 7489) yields 45.5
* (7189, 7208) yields 39.8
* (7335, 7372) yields 41.9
